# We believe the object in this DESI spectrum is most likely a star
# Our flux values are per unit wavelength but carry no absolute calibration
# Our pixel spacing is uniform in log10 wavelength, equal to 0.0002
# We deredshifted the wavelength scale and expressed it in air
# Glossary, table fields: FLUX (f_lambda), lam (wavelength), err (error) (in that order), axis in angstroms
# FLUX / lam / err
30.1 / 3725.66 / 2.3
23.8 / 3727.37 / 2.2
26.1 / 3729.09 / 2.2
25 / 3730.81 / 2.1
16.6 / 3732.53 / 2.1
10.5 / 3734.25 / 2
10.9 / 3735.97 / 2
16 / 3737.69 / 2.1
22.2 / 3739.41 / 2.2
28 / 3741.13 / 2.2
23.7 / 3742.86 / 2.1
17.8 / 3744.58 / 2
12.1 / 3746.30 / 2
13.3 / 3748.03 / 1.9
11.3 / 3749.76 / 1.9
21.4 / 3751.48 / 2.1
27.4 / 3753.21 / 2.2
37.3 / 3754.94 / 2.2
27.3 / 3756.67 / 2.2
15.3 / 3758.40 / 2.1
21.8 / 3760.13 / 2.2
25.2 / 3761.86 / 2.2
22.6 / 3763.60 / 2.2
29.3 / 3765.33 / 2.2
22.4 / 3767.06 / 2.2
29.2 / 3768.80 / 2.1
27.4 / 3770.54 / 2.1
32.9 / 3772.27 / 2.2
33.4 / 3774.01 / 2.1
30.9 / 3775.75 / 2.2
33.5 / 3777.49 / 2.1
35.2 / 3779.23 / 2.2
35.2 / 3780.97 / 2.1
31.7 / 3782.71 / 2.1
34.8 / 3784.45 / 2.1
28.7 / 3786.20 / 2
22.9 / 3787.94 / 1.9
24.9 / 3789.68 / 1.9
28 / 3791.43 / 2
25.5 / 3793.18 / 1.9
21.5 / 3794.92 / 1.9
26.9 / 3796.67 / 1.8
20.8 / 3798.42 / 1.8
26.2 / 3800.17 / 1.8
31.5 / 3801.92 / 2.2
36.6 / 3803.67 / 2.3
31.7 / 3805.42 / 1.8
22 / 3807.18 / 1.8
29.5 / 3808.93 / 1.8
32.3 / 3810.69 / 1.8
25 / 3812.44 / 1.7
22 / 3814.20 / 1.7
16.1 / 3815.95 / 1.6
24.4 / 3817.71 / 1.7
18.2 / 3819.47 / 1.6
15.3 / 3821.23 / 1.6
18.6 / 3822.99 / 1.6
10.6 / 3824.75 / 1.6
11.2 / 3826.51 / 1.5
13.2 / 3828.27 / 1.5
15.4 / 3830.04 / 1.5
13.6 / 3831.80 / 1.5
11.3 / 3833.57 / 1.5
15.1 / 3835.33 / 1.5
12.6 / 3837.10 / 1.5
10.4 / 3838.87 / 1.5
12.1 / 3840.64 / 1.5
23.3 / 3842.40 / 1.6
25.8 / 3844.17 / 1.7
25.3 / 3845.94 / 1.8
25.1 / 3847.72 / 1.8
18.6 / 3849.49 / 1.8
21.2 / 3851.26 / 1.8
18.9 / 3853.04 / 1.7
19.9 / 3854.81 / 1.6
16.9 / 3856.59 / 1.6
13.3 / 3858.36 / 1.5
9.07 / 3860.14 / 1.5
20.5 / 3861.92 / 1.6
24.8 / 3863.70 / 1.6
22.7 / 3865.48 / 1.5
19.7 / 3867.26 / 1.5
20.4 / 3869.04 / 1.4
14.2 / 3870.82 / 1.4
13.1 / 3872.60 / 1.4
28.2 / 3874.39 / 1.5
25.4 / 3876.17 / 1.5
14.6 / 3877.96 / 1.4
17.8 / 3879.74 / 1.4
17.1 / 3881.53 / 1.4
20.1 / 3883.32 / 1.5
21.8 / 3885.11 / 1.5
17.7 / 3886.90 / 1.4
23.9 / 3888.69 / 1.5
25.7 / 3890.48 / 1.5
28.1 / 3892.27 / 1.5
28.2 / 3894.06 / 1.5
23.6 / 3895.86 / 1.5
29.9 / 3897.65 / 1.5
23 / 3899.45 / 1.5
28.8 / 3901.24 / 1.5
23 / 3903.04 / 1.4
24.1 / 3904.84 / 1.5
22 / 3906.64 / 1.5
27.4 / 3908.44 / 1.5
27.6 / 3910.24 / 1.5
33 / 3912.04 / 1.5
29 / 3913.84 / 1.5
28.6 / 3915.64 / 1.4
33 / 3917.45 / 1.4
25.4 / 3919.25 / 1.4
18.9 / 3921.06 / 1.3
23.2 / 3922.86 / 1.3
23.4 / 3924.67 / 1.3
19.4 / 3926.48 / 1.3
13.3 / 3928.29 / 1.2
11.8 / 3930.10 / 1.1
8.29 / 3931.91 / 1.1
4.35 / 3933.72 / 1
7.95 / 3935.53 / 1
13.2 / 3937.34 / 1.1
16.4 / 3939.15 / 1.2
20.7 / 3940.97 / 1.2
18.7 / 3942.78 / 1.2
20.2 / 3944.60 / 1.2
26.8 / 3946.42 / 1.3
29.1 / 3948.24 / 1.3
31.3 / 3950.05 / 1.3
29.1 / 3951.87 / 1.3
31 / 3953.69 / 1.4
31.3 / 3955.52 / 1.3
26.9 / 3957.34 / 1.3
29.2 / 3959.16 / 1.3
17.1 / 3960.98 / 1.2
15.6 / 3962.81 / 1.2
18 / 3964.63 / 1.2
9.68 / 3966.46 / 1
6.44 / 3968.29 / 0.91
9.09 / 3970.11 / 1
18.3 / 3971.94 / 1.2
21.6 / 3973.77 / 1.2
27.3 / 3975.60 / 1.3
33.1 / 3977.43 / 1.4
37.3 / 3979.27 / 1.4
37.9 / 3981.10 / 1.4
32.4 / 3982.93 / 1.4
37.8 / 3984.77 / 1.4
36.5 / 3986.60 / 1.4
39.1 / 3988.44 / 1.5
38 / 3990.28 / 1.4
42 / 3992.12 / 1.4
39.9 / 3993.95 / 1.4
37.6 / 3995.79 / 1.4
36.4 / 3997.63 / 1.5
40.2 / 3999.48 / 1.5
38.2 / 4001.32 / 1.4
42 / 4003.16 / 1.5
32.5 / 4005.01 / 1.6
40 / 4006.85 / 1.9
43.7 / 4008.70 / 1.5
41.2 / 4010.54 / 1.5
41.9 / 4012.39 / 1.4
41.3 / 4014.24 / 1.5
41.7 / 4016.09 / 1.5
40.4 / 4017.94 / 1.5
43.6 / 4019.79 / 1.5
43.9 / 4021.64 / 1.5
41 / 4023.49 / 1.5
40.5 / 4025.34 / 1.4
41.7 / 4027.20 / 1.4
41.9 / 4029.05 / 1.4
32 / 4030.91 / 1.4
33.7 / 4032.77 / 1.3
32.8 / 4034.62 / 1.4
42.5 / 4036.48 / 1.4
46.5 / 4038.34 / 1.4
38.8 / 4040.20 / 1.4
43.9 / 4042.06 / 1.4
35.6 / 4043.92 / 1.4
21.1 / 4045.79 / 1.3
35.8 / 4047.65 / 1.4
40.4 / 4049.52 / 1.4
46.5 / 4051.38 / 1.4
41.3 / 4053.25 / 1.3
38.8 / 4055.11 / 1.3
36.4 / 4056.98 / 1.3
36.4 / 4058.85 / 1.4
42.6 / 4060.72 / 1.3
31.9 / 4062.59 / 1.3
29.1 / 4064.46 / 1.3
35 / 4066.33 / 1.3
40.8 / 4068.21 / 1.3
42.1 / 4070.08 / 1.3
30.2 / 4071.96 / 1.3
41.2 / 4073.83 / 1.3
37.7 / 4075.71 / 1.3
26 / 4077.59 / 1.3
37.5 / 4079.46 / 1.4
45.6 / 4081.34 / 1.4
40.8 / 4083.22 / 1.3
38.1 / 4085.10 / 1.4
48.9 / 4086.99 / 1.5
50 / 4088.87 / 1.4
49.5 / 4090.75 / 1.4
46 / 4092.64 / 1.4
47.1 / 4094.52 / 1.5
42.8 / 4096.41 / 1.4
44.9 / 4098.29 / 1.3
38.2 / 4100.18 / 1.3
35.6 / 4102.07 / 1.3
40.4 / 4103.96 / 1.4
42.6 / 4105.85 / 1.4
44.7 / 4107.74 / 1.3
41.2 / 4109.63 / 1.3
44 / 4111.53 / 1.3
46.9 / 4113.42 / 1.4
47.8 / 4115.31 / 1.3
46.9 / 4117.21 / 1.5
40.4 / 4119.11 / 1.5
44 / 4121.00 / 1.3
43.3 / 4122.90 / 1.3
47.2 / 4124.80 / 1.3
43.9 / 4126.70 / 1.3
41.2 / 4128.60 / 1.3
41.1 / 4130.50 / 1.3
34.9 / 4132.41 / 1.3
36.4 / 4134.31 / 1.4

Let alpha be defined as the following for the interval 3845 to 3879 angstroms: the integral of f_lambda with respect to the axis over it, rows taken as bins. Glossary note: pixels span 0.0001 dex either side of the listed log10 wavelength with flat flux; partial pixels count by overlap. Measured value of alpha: 665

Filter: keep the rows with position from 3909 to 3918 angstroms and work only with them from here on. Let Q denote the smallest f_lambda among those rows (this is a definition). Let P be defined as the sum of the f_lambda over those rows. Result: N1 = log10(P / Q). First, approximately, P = 151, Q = 27.6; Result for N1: 0.74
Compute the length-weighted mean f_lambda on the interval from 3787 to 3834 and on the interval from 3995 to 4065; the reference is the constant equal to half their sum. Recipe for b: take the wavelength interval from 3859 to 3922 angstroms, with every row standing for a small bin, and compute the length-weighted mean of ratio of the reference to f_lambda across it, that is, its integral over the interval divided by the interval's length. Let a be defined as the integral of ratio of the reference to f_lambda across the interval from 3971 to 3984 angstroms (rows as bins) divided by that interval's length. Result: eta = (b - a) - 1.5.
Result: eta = -1.2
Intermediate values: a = 1.10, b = 1.42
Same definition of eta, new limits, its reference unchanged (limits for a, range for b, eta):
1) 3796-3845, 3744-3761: -1.5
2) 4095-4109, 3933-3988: -0.5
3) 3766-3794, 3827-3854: -0.6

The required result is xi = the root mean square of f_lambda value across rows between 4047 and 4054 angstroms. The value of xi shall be 41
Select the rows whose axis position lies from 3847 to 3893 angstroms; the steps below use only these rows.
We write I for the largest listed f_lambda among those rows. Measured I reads 28.2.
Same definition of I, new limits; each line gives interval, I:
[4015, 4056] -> 46.5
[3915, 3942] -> 33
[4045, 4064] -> 46.5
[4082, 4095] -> 50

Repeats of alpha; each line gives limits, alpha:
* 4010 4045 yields 1406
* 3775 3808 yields 953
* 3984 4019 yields 1383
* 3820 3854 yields 569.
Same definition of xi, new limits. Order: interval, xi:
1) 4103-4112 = 43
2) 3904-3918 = 28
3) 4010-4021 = 42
